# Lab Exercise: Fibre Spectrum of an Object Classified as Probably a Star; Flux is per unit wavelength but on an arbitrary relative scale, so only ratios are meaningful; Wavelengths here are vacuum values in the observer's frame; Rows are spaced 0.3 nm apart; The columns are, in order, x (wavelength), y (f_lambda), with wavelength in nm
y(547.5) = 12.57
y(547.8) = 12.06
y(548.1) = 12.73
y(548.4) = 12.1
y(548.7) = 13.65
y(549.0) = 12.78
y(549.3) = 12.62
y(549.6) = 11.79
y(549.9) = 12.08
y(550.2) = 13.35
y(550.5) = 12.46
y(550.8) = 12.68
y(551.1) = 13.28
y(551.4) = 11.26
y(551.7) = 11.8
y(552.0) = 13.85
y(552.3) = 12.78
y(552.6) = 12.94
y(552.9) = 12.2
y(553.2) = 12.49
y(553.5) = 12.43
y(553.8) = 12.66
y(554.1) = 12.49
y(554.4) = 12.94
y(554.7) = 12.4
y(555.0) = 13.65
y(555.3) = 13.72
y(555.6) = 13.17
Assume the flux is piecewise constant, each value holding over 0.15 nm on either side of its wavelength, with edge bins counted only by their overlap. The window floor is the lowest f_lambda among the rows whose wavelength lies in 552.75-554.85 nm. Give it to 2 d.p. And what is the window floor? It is 12.20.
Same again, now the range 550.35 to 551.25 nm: 12.46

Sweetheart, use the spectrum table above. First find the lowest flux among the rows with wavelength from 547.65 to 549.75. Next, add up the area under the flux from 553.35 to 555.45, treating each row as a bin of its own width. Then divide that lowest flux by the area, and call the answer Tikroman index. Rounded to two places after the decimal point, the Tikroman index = 0.44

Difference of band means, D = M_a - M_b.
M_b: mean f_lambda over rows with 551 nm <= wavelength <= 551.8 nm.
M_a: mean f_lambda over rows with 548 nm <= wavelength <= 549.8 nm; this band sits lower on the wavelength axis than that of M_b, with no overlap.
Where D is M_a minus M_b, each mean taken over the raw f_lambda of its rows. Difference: 0.5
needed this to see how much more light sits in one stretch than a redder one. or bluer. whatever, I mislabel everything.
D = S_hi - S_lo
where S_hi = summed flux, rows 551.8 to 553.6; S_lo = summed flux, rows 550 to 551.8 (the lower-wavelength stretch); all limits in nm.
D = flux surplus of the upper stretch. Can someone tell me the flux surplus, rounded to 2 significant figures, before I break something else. 1.9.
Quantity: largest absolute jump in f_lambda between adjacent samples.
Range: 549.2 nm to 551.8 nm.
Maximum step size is 2.0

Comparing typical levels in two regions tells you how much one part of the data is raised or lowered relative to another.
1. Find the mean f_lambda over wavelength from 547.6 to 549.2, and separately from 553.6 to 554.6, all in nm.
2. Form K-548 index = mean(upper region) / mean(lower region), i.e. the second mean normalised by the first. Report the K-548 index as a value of 1.00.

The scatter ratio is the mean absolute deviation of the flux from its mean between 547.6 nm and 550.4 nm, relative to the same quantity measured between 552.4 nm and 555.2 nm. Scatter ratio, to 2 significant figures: 1.5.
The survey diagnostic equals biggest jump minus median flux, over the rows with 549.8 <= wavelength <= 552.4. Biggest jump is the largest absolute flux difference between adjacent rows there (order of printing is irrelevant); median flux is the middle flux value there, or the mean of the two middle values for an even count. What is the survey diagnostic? -10.6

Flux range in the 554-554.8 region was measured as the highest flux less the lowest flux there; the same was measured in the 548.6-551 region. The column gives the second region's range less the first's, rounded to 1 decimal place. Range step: 1.3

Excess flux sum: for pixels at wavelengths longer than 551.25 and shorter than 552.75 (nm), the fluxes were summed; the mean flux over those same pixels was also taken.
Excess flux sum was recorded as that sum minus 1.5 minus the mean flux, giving 48.6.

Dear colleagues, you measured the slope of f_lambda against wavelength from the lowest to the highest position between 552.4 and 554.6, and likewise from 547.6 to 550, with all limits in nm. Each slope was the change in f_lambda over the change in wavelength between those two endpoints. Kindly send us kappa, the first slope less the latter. 0.0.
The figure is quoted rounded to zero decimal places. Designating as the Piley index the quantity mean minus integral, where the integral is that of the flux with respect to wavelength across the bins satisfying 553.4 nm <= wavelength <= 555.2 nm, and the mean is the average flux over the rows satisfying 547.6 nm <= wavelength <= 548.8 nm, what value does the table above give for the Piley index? -10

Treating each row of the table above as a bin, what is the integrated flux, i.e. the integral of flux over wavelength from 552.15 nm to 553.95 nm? 23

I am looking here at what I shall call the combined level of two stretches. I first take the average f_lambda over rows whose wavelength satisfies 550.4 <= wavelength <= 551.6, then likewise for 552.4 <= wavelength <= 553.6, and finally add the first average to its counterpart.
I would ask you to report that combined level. 24.9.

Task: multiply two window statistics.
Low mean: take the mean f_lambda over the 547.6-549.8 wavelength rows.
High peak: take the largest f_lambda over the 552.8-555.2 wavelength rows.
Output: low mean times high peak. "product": 171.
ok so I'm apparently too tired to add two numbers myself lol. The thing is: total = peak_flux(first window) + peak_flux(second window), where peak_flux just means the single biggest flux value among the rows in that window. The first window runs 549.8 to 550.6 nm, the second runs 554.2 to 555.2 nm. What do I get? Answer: 27.0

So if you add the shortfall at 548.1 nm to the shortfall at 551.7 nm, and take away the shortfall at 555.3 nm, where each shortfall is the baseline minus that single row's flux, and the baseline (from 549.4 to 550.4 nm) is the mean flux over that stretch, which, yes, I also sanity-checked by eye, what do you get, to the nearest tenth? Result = 1.6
